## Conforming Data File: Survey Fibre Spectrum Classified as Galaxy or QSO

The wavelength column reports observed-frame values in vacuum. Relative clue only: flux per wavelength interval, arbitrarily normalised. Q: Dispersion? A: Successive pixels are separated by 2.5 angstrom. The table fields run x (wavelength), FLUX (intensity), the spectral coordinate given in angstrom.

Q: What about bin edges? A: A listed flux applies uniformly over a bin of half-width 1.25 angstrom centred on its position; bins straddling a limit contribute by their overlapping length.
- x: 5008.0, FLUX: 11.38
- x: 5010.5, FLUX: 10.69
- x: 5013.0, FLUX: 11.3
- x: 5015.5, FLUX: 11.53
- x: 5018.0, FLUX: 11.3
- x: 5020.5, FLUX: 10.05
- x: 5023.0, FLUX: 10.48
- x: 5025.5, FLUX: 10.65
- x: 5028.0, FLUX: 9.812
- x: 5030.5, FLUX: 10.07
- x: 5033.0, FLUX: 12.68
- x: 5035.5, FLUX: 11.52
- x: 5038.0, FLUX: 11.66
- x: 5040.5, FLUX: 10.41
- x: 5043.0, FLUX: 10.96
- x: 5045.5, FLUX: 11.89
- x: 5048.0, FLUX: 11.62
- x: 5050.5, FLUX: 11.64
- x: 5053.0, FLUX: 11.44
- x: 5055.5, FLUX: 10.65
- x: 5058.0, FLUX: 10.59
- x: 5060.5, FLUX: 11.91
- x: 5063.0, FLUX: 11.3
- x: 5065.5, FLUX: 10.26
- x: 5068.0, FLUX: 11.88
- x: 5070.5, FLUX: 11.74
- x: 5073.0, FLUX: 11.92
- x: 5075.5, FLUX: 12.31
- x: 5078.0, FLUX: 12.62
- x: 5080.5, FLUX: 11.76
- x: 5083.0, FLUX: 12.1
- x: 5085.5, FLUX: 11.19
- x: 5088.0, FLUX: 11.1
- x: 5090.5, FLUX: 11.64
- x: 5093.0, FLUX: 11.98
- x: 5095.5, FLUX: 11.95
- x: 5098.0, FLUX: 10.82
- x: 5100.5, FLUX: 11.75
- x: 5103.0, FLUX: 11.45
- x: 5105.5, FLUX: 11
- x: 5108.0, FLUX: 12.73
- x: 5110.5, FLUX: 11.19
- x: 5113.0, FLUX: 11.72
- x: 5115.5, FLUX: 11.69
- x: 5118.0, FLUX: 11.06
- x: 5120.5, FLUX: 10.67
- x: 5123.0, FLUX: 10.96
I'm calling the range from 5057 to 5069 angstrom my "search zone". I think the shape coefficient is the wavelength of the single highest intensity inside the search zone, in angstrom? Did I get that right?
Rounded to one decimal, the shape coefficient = 5060.5 angstrom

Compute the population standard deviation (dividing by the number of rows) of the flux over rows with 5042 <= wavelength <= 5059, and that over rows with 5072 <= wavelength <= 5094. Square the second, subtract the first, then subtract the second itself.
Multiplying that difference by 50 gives -36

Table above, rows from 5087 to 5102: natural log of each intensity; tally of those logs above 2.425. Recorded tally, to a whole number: 4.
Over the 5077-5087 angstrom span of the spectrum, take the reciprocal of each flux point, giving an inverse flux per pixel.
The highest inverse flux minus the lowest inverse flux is 0.010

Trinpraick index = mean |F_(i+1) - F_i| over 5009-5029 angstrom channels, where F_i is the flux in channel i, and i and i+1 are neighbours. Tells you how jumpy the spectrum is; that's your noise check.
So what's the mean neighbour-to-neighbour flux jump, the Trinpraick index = 0.54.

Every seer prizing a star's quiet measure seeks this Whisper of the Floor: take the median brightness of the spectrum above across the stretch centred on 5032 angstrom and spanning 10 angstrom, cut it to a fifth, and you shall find 2.16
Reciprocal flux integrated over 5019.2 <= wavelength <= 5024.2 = 0.487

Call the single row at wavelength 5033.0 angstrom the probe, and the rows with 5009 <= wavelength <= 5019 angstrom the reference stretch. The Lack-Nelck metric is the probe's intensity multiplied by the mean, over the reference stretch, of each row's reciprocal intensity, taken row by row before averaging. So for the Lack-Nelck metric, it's 1.13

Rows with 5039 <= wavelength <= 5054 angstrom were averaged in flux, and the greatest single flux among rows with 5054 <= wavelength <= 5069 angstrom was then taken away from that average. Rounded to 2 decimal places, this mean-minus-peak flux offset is -0.58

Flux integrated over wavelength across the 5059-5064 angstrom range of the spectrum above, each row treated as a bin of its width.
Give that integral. 58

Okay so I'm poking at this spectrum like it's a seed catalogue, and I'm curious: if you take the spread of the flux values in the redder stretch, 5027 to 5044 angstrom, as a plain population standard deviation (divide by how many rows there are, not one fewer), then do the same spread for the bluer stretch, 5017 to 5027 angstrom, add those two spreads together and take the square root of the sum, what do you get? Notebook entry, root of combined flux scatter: 1.178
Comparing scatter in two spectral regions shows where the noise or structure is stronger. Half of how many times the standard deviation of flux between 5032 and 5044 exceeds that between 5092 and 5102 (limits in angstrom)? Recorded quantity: 0.8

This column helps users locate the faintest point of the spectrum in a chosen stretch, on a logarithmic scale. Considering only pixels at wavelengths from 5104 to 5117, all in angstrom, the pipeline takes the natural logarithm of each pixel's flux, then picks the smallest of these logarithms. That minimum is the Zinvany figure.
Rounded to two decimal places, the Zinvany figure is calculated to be 2.40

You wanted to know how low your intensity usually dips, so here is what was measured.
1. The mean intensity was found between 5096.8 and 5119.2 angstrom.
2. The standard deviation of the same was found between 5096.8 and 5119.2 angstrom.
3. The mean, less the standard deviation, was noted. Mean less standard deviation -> 10.9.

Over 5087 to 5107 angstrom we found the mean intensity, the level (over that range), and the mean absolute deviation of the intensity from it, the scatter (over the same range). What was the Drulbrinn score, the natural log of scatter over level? -3.4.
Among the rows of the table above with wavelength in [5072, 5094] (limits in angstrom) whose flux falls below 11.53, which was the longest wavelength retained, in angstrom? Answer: 5088.0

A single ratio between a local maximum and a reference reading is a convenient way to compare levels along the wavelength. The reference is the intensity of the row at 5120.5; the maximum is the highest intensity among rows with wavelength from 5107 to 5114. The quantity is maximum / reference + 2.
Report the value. 3.19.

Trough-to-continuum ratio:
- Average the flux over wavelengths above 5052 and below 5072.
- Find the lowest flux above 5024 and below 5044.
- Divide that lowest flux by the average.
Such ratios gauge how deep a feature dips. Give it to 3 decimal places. 0.874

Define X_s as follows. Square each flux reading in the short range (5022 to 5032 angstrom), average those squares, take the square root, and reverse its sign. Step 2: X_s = -10.3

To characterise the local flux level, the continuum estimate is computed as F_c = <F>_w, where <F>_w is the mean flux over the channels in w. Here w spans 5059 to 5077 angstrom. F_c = 11.6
